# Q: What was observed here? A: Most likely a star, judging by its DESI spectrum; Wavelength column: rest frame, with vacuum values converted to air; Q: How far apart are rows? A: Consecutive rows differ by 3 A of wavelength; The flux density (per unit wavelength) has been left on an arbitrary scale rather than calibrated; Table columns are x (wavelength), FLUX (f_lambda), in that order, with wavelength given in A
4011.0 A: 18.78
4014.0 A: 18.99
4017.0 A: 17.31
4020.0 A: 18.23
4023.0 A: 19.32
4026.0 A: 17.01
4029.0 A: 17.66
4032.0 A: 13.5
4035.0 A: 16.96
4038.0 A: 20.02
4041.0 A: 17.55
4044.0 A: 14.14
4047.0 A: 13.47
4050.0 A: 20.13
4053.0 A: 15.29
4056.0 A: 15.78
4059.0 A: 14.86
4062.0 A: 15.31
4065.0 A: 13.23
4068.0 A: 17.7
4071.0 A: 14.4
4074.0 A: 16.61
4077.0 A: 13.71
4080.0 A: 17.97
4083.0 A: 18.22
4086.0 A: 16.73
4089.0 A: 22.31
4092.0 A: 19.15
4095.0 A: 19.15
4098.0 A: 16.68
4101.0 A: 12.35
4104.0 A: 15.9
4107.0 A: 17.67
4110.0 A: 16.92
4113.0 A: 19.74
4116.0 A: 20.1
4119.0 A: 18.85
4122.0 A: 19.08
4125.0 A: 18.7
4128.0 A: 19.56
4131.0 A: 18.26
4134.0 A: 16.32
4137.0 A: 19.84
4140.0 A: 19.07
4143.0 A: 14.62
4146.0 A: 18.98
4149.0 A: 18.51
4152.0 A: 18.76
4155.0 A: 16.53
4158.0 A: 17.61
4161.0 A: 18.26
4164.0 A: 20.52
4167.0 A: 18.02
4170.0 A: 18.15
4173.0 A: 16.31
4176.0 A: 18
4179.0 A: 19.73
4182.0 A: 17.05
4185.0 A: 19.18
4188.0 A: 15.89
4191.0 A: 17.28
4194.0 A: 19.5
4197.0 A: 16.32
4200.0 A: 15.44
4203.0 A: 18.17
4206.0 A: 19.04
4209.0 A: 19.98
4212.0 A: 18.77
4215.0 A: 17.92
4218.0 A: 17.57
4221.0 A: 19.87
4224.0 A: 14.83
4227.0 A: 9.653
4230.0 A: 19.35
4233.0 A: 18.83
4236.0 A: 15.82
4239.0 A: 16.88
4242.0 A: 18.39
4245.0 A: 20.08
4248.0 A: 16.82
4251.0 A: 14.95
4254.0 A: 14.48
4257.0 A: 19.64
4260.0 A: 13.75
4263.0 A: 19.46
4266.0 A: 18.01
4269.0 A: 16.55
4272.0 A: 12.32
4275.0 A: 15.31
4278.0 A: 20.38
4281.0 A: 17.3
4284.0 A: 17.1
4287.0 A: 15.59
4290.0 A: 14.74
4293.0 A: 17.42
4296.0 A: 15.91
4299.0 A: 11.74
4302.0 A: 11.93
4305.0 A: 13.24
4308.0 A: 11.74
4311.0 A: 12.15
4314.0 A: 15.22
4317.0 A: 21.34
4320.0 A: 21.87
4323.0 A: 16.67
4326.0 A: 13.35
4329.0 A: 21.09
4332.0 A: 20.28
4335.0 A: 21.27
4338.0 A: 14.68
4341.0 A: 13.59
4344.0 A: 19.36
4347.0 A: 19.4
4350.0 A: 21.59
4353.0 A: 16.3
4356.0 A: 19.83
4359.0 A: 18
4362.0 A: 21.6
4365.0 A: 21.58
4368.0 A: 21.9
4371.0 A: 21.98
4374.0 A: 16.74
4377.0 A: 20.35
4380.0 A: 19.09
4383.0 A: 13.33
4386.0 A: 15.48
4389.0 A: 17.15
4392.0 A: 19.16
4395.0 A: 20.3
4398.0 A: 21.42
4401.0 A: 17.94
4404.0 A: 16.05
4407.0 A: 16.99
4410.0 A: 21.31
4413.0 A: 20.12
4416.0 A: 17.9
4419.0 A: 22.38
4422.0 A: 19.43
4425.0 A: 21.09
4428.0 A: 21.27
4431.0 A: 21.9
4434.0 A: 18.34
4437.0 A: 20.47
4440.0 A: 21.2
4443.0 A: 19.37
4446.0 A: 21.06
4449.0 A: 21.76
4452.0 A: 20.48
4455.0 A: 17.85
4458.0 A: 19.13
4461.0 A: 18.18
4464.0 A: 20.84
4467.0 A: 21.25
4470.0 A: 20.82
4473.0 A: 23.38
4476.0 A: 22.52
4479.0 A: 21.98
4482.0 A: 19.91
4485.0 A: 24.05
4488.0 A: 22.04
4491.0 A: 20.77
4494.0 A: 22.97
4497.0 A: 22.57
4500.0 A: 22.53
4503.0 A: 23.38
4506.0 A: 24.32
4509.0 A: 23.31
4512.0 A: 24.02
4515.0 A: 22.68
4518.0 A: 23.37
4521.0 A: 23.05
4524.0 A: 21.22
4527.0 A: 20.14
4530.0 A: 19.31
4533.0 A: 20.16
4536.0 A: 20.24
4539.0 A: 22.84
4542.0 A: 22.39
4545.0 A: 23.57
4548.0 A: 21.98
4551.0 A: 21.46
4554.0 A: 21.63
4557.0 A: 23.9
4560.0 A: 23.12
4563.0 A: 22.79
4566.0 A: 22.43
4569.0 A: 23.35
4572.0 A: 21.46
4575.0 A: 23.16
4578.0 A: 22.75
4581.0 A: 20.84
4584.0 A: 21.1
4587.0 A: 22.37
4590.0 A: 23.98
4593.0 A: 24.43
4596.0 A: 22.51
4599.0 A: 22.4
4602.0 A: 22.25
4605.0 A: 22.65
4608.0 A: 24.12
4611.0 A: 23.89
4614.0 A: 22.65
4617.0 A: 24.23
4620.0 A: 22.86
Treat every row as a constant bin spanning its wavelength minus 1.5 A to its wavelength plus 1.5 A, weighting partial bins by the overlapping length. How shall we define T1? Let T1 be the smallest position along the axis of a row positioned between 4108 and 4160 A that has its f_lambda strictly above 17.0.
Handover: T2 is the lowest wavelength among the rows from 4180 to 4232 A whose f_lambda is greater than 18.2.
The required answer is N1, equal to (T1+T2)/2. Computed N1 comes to 4149.0 A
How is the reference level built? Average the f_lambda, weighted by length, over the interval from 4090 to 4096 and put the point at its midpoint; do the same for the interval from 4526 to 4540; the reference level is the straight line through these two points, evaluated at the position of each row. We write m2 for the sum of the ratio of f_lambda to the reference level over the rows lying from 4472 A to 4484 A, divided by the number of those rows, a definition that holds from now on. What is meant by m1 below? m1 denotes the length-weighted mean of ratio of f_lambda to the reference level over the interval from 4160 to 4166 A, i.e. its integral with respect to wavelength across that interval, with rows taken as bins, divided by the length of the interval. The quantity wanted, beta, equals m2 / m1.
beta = 1.09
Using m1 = 0.99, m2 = 1.08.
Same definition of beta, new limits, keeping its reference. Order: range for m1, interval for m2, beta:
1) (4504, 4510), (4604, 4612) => 0.98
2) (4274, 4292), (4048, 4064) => 1.00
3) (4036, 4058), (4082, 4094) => 1.15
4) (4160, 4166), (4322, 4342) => 0.87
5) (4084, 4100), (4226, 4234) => 0.84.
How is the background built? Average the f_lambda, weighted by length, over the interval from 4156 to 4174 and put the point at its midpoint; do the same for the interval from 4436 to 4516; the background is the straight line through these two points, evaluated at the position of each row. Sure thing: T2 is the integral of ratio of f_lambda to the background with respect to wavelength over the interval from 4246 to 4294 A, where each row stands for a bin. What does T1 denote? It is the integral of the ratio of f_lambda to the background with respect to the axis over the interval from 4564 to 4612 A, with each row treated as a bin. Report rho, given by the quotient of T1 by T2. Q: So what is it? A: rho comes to 1.16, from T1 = 47.78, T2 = 41.1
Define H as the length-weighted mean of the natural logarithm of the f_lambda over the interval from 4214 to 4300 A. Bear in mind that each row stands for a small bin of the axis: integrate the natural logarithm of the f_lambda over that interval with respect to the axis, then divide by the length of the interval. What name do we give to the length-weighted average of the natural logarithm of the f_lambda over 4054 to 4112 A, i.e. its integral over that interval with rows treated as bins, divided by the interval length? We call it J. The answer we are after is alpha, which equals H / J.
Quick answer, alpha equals 1.00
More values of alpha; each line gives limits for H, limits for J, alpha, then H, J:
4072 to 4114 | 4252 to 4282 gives 1.01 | 2.84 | 2.80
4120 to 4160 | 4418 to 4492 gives 0.95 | 2.90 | 3.03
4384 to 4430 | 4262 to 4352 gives 1.05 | 2.95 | 2.79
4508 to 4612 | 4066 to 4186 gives 1.08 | 3.11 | 2.88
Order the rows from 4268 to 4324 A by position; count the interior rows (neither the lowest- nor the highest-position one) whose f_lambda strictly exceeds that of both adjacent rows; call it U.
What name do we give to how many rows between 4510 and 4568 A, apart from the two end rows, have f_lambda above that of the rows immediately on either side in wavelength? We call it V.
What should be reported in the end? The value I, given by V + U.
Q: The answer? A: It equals 8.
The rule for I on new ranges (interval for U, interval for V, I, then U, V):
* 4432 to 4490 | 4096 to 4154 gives 12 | 6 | 6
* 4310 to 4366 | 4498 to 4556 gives 11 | 6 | 5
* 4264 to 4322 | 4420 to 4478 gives 9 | 3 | 6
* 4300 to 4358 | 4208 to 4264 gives 9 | 5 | 4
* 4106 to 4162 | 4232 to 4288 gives 10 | 6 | 4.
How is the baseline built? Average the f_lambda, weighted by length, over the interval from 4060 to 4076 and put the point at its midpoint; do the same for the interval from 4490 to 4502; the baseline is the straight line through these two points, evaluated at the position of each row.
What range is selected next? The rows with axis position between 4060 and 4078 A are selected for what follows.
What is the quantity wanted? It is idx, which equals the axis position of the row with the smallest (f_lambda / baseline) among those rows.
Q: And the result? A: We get 4065.0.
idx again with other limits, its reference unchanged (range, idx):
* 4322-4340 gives 4326.0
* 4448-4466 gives 4455.0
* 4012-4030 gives 4026.0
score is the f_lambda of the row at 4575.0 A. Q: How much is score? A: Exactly 23.16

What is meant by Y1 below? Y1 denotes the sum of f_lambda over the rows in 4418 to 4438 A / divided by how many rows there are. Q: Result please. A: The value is 20.7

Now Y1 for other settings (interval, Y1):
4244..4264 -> 17.0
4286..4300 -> 15.1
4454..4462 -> 18.4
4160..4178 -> 18.2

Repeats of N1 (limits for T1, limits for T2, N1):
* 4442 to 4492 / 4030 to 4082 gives 4240.5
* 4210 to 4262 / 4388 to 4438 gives 4302.0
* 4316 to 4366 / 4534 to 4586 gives 4426.5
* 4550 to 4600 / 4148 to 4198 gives 4350.0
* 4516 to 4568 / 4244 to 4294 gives 4381.5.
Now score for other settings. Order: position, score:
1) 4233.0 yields 18.83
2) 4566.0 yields 22.43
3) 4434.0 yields 18.34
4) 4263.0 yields 19.46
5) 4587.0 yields 22.37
